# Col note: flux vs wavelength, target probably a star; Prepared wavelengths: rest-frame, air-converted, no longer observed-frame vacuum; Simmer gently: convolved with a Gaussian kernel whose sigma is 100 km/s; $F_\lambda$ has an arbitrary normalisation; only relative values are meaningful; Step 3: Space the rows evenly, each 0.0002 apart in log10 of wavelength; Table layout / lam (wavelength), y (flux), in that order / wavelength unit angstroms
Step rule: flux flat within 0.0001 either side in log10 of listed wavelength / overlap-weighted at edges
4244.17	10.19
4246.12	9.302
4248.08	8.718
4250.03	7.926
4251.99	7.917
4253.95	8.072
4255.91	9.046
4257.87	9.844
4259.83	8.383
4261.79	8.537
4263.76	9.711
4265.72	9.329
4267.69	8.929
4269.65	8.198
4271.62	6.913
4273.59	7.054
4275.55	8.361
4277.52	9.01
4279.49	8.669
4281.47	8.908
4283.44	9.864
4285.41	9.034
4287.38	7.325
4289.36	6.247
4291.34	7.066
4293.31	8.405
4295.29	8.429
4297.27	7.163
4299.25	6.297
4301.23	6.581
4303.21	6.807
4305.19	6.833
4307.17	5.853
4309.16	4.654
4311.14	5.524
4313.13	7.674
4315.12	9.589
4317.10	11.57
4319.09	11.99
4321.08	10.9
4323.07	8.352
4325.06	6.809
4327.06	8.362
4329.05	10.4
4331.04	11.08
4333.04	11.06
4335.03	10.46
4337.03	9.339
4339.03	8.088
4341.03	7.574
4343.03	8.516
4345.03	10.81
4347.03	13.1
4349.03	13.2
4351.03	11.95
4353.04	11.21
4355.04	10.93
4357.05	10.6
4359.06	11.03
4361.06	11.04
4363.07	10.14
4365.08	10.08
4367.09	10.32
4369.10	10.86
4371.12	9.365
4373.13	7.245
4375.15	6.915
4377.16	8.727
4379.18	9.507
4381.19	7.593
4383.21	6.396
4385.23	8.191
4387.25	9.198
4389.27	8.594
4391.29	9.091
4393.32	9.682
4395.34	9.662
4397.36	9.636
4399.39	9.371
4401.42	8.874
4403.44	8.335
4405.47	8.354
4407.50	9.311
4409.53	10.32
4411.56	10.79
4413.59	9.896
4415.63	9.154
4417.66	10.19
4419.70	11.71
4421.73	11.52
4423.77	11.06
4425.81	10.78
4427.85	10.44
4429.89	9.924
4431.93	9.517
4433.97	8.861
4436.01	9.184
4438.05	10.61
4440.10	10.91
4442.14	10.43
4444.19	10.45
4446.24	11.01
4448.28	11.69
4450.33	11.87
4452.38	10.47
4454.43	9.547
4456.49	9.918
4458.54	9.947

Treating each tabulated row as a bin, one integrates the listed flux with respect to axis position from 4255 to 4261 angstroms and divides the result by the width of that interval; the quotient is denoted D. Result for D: 9.1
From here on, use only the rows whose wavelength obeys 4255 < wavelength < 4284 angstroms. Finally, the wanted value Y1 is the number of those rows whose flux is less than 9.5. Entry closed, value 12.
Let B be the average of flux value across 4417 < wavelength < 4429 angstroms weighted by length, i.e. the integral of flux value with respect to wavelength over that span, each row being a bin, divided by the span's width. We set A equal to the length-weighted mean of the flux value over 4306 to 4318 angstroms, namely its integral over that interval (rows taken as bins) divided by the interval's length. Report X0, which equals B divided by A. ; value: 1.5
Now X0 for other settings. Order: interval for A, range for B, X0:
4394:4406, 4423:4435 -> 1.1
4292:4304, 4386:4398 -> 1.3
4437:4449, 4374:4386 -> 0.7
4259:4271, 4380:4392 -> 0.9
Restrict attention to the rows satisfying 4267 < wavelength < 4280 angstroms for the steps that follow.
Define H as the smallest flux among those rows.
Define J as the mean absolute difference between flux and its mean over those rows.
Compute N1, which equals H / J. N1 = 10.3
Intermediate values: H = 6.913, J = 0.7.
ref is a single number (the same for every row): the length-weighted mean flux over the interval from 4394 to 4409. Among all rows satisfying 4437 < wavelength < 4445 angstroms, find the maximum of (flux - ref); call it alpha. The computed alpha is 1.8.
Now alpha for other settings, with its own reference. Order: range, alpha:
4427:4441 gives 1.8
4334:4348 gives 4.0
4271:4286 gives 0.7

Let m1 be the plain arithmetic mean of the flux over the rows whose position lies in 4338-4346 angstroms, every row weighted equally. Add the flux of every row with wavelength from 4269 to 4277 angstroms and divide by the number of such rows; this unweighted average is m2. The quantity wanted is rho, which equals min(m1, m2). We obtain 7.6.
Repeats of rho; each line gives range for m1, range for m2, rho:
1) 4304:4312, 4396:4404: 5.7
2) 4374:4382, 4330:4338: 8.2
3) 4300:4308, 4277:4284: 6.5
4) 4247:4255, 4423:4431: 8.2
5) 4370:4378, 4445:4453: 8.1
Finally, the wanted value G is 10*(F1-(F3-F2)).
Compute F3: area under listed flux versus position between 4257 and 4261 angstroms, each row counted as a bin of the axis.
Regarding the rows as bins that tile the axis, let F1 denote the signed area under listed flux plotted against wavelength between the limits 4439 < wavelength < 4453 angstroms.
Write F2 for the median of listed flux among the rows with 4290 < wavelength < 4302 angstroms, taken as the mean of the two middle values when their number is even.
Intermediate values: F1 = 154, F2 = 7.1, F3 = 36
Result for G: 1247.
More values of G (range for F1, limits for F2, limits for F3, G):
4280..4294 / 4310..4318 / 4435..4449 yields -258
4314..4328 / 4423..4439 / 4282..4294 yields 489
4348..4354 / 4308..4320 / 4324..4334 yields -138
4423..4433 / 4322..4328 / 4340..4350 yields 52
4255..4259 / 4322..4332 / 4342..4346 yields 75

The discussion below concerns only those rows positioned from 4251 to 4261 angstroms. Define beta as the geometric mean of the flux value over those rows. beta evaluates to 8.6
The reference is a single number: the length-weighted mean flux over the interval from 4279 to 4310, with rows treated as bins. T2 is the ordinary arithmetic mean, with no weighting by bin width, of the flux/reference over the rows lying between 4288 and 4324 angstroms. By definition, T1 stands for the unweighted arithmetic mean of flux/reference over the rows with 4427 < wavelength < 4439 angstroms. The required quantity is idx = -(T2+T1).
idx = -2.4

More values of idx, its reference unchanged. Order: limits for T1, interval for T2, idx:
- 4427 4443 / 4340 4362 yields -2.8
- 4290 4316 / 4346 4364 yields -2.5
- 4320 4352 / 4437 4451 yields -2.8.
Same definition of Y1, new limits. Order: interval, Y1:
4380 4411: 11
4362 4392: 10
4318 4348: 7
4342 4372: 2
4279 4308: 14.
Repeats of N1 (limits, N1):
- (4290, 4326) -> 2.9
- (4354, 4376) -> 6.3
